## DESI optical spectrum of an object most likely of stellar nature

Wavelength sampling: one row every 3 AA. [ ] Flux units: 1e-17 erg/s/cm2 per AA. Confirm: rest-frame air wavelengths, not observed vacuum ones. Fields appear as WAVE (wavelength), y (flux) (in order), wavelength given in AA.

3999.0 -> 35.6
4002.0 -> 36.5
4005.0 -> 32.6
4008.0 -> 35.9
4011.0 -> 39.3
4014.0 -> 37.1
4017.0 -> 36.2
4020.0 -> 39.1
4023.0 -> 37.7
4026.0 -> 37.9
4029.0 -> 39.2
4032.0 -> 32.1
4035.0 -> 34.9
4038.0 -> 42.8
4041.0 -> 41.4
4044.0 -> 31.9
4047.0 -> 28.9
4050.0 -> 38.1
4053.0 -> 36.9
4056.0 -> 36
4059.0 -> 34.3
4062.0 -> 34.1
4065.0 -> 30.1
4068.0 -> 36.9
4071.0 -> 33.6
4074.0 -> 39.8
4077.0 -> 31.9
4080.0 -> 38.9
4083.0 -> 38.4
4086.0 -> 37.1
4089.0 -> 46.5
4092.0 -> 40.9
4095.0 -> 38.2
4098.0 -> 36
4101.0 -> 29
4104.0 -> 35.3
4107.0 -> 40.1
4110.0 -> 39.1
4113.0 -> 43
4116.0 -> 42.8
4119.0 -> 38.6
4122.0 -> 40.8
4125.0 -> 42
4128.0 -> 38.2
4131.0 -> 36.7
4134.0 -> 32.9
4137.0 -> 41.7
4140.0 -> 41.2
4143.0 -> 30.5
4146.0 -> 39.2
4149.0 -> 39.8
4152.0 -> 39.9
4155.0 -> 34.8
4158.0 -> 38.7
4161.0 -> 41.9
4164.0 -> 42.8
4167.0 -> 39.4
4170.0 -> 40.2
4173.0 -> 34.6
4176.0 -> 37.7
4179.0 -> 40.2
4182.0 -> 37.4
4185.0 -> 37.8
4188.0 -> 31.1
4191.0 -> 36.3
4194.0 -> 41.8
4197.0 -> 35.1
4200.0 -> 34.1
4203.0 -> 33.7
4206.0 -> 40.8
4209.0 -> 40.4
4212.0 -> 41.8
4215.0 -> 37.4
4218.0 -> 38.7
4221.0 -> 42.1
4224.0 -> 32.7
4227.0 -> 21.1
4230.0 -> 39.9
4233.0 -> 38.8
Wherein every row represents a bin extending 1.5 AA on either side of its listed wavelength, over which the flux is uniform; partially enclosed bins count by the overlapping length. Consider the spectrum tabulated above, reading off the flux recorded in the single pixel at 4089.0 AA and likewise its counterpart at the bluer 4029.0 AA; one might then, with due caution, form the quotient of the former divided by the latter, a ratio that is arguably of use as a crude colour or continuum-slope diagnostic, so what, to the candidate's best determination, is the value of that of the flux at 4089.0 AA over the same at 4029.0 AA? 1.19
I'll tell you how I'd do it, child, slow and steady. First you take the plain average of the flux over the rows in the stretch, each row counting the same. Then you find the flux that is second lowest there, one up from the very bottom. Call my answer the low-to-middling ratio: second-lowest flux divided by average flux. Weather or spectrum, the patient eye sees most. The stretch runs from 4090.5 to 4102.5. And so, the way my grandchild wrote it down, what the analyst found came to 0.999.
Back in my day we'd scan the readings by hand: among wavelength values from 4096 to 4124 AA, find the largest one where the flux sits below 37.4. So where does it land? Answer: 4104.0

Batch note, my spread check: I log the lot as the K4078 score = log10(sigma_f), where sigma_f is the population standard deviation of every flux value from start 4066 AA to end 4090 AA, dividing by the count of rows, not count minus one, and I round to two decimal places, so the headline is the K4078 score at 0.61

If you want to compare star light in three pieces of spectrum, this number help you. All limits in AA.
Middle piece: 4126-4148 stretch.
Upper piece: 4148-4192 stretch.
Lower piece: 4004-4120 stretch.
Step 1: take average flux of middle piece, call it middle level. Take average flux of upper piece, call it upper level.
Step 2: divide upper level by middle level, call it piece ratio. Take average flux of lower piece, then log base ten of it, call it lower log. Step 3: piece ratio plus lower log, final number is 2.59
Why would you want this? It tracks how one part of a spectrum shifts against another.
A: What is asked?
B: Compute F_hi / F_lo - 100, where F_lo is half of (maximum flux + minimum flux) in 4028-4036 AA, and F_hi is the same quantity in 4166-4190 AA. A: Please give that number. -99.0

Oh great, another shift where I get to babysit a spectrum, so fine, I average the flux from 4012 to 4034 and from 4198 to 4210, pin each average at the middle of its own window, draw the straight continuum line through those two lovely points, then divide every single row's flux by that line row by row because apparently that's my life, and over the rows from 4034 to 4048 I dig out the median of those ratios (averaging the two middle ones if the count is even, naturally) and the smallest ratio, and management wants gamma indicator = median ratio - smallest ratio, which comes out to 0.16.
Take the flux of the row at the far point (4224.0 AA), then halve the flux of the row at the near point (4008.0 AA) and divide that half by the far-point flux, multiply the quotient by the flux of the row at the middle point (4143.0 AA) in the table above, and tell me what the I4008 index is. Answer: 17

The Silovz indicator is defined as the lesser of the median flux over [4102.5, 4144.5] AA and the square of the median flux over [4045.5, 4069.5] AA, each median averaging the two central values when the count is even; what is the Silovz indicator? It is 39.6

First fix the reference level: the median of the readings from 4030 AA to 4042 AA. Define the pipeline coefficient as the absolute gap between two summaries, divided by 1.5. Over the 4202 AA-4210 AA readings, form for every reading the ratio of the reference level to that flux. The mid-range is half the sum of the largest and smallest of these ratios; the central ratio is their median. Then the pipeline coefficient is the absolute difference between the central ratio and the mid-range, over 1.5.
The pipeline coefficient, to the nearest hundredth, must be 0.06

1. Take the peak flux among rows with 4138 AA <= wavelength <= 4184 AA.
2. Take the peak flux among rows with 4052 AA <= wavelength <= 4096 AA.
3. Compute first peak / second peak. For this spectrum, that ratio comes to 0.920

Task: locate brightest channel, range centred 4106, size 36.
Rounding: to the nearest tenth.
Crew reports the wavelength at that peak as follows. 4089.0 AA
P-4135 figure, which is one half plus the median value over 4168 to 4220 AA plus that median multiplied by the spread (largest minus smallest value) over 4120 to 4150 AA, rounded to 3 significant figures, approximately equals 472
